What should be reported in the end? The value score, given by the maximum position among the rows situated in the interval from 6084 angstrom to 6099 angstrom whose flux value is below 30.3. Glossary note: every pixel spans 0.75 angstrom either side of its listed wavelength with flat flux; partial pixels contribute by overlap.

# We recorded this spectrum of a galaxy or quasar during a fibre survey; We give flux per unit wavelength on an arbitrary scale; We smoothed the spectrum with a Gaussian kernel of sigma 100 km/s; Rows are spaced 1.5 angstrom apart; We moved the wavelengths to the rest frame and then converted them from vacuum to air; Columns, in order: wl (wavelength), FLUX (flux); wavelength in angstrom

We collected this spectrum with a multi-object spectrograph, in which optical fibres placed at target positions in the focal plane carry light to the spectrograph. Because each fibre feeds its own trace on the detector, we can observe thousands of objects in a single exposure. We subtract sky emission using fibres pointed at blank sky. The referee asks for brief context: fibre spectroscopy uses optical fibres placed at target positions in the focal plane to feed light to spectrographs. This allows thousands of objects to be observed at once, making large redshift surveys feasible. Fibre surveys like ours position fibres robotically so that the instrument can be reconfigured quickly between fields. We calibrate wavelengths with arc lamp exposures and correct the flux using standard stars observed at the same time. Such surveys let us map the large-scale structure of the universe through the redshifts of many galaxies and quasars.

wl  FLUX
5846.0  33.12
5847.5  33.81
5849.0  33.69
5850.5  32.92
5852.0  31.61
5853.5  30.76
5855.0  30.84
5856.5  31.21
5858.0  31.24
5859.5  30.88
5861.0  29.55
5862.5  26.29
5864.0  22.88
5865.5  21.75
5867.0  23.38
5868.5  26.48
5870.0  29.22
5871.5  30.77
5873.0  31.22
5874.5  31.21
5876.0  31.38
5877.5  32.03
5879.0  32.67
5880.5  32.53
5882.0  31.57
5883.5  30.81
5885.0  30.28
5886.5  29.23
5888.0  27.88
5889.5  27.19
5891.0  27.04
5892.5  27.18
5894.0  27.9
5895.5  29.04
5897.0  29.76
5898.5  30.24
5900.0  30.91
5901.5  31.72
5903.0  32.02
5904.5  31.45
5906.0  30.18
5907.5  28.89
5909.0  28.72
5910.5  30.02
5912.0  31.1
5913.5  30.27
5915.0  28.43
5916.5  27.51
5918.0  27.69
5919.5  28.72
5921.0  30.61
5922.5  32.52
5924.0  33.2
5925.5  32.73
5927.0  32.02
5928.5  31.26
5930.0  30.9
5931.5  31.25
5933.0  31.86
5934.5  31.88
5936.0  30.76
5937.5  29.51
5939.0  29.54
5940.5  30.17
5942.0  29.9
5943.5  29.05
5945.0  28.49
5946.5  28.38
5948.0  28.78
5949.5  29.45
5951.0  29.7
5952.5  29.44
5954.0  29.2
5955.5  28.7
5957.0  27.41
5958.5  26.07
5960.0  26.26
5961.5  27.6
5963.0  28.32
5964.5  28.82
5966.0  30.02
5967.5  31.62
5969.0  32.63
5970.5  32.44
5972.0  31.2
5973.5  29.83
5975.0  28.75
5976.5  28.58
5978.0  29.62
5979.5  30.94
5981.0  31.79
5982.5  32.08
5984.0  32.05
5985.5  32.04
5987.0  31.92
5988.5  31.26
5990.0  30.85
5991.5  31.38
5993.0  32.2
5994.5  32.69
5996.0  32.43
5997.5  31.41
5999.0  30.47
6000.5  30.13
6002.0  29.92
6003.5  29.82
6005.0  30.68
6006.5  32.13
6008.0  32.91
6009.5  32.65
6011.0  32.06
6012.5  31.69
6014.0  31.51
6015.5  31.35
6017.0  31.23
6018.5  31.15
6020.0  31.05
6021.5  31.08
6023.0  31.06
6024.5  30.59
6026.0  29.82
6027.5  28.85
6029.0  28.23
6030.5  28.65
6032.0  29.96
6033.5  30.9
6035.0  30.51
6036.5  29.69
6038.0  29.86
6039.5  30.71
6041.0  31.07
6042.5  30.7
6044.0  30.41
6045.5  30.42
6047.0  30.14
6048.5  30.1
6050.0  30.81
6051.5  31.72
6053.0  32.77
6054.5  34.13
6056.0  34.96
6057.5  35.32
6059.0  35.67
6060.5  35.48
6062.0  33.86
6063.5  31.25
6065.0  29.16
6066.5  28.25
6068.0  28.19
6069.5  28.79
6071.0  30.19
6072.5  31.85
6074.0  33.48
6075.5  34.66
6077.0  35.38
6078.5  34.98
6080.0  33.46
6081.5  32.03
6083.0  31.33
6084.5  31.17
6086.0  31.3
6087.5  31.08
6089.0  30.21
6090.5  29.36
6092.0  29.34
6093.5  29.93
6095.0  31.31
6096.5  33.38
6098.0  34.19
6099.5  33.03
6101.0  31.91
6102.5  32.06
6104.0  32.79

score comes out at 6093.5 angstrom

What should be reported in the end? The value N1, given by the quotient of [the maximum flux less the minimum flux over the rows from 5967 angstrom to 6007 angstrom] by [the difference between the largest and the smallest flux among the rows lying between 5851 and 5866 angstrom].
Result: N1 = 0.4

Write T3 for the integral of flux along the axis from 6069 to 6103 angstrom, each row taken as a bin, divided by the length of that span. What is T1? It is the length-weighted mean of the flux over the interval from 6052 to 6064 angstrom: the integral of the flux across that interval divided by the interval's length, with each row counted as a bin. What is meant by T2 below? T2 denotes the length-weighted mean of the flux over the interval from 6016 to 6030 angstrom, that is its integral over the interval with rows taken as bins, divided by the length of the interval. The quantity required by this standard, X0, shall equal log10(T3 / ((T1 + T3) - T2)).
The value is -0.05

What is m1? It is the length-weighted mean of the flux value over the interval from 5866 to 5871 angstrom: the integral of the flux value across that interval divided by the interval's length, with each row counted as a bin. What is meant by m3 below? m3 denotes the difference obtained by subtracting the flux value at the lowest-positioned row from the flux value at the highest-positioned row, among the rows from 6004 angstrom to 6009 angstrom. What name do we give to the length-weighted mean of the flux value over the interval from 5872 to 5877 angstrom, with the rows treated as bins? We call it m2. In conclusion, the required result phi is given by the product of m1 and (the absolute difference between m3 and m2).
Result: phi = 766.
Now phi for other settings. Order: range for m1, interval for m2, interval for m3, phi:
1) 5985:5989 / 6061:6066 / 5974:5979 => 972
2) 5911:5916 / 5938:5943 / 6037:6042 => 853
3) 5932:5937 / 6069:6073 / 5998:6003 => 967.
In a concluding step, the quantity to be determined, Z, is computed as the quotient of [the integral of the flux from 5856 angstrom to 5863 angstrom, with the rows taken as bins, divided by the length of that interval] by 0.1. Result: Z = 299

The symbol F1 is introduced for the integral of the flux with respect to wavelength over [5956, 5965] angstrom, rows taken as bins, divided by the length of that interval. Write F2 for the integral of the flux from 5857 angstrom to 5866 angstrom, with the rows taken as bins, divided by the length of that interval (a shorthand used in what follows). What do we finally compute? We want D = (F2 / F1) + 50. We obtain 51.0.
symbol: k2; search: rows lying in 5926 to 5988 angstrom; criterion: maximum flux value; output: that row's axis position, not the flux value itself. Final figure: 5969.0 angstrom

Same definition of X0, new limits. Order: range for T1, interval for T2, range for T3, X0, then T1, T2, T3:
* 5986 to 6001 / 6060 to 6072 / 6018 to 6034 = -0.01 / 31.5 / 30.6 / 30.1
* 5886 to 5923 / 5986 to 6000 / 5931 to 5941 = 0.03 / 29.4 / 31.6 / 30.7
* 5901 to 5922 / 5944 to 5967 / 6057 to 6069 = -0.02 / 29.8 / 28.5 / 32.0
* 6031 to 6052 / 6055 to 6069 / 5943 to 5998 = 0.03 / 30.5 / 32.4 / 30.1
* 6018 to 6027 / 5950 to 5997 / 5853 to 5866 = -0.01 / 30.7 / 30.3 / 28.5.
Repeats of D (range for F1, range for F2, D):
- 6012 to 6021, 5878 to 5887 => 51.0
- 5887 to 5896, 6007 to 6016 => 51.2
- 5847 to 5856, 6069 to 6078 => 51.0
